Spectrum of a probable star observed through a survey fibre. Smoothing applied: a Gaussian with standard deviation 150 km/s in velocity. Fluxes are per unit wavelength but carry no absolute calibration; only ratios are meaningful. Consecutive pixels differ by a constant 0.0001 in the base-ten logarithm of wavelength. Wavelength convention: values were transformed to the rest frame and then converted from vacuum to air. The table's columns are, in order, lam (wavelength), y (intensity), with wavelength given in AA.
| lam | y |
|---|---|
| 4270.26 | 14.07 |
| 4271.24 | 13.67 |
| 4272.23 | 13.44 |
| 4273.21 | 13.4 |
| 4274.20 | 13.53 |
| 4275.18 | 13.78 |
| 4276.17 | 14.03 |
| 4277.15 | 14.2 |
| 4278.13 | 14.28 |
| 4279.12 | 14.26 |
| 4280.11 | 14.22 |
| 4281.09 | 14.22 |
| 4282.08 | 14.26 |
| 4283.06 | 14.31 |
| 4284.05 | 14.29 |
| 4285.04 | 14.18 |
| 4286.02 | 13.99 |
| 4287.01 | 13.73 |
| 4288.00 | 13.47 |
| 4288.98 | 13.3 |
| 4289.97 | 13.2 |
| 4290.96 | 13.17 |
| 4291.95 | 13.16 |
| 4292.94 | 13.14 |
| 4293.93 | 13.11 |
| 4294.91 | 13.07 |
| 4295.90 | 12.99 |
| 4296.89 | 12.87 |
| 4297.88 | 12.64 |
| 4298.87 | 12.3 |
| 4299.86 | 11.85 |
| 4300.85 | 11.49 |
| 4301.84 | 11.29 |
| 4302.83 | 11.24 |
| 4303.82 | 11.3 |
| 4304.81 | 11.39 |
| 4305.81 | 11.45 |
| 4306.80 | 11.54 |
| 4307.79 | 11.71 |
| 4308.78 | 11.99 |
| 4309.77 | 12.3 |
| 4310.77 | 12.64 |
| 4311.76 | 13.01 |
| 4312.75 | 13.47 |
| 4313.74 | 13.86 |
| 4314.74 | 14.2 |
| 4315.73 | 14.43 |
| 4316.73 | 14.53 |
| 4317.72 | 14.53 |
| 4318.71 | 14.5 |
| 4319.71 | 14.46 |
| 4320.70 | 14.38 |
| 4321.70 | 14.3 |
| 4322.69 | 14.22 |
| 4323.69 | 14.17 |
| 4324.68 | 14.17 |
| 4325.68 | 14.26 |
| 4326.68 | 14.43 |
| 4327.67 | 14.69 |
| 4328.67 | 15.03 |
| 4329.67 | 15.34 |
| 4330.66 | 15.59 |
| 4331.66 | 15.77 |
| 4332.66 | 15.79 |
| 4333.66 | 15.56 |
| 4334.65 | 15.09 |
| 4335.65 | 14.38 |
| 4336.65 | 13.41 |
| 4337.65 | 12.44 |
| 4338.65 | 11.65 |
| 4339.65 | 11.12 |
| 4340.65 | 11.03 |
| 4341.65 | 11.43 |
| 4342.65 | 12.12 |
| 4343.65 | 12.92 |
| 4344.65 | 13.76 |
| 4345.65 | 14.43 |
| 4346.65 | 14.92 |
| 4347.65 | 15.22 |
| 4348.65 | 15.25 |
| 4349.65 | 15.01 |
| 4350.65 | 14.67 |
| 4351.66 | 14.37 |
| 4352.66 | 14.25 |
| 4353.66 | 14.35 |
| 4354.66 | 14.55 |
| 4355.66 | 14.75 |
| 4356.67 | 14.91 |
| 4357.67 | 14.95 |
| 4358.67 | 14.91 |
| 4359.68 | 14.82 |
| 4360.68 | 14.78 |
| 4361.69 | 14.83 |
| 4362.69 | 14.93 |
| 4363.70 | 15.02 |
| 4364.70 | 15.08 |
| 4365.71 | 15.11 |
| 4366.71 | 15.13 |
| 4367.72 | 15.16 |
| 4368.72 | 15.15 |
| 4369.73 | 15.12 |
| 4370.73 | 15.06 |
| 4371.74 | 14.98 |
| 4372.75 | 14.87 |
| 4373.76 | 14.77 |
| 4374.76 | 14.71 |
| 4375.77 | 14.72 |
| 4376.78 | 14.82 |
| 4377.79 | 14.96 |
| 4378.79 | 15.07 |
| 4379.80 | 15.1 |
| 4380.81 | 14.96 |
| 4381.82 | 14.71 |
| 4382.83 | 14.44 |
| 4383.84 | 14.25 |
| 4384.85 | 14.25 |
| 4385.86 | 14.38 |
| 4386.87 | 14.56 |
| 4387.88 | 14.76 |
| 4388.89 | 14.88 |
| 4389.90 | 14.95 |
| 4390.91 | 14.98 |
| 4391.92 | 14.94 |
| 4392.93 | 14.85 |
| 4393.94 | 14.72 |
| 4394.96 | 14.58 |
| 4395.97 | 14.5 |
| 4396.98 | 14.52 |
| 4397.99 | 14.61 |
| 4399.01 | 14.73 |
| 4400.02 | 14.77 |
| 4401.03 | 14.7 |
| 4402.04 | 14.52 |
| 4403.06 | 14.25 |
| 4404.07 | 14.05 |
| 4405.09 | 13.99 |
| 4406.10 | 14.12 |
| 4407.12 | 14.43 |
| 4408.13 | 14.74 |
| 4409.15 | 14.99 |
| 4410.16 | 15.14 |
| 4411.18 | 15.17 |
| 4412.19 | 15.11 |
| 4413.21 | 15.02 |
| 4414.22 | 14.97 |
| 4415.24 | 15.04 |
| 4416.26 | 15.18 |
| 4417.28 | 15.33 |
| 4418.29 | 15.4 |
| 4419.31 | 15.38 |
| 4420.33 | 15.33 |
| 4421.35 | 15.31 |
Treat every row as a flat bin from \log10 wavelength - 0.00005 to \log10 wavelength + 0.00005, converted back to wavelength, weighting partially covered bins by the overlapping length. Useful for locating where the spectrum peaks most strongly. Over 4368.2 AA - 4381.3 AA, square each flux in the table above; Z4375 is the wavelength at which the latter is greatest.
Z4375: 4368.72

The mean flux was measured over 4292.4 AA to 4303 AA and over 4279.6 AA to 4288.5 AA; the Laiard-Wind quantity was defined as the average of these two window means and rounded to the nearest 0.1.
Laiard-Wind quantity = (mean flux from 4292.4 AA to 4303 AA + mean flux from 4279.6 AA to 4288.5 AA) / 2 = 13.2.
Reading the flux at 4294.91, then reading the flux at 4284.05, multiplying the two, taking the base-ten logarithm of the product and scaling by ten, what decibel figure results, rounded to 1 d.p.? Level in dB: 22.7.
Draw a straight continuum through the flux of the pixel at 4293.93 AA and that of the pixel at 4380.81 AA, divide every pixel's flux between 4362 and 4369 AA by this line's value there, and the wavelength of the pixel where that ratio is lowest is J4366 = 4362.69 AA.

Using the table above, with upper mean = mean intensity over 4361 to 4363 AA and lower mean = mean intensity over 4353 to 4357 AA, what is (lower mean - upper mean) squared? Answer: 0.06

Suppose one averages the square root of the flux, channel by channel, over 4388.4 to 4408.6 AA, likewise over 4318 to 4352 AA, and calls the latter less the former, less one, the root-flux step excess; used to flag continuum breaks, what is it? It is -1.07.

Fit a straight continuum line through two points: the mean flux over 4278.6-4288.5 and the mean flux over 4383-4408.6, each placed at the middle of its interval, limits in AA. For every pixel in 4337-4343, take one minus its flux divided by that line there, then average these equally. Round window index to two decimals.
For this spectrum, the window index 0.19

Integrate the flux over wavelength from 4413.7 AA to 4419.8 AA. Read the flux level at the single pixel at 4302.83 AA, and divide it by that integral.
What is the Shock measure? 0.12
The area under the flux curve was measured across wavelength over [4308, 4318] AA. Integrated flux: 134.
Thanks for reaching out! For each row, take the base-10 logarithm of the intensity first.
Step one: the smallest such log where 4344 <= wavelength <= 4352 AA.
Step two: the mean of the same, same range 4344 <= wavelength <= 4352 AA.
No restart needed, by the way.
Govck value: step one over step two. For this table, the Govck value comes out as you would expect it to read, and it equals 0.976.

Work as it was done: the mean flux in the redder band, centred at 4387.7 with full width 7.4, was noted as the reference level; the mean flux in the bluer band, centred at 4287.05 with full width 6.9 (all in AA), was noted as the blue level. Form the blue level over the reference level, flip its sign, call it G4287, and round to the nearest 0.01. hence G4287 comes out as -0.94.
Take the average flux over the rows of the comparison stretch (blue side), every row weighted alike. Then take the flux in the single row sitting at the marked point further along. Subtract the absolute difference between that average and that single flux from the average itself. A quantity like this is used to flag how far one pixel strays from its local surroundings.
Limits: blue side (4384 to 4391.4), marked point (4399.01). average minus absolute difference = 14.6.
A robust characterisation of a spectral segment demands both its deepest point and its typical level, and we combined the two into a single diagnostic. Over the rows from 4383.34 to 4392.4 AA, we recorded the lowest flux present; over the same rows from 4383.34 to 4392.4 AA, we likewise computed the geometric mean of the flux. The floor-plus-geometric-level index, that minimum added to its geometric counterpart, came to 28.9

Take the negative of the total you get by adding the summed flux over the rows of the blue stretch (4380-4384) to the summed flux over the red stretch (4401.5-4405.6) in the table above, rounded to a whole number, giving -115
